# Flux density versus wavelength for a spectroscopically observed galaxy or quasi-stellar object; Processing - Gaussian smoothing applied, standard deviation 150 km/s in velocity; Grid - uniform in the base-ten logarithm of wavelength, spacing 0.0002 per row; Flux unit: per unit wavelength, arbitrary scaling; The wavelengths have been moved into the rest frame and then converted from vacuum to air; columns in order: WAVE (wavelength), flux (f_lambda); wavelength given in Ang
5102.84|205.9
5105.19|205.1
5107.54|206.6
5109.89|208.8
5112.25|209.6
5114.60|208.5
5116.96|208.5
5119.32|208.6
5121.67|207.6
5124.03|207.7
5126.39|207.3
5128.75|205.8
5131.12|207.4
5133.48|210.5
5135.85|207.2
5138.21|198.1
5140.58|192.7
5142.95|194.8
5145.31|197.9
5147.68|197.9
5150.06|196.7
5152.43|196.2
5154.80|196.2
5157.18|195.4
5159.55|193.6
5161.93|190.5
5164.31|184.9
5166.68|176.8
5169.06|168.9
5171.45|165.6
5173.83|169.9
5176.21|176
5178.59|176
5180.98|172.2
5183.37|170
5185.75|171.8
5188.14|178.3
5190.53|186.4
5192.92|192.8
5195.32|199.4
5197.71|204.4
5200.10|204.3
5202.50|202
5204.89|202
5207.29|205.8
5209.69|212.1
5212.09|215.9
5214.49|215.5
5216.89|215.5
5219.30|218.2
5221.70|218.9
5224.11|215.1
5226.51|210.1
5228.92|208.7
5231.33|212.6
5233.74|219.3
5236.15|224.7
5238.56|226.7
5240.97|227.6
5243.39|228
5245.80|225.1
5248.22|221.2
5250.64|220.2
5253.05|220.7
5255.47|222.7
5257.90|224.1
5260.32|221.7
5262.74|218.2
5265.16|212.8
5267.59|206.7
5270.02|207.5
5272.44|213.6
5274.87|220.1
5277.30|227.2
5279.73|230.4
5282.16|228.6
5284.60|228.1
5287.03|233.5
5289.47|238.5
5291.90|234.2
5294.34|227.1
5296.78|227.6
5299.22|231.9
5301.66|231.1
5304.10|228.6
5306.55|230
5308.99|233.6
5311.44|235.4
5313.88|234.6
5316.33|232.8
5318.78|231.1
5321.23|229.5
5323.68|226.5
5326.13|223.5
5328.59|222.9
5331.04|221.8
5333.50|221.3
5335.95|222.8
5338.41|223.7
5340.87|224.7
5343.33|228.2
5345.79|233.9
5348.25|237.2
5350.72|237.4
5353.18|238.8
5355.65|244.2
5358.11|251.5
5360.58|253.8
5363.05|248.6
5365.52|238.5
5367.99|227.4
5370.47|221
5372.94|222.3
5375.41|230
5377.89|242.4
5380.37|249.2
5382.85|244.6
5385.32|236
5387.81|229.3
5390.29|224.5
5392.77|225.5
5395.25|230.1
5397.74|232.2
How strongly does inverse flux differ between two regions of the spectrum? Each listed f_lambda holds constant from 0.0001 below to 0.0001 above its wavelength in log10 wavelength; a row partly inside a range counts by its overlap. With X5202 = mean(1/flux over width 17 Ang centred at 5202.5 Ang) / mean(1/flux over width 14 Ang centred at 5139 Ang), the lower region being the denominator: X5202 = 0.98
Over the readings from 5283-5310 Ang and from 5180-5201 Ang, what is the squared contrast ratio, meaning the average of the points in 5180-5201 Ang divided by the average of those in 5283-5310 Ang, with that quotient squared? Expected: 0.65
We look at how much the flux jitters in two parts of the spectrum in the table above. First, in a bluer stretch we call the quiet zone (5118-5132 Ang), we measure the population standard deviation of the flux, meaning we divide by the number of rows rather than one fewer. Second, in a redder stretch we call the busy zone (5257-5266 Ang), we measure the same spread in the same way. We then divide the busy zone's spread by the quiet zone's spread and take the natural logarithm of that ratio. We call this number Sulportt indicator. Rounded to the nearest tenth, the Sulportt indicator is 1.6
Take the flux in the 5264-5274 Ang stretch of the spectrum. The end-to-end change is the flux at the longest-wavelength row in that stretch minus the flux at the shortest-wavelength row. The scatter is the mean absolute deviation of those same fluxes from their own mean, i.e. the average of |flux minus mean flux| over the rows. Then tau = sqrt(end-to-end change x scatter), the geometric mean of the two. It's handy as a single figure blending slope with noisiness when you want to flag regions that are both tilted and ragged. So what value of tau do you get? 2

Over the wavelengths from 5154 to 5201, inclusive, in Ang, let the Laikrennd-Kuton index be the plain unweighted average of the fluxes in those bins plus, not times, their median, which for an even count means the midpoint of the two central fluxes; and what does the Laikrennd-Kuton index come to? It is 365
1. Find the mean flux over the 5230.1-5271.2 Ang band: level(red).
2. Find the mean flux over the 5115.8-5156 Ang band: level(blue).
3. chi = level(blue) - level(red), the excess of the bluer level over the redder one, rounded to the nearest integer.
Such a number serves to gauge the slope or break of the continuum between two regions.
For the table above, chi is -18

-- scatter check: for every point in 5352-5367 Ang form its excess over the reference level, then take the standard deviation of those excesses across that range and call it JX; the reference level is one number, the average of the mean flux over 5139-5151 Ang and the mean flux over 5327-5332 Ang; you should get 6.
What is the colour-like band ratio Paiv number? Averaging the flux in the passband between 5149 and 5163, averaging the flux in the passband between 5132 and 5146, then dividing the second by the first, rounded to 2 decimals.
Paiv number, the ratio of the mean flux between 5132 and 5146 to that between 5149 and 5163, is 1.03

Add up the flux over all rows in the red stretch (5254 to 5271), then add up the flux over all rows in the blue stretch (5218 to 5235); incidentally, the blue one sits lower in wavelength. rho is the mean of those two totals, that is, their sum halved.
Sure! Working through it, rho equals 1508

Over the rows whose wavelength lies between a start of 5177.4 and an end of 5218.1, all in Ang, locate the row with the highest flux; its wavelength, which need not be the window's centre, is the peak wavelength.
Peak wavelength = 5212.09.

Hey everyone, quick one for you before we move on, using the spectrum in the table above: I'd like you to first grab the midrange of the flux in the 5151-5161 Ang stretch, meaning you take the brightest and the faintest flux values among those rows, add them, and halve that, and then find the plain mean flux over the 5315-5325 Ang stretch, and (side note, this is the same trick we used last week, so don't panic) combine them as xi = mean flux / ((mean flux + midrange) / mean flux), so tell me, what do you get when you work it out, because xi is 124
